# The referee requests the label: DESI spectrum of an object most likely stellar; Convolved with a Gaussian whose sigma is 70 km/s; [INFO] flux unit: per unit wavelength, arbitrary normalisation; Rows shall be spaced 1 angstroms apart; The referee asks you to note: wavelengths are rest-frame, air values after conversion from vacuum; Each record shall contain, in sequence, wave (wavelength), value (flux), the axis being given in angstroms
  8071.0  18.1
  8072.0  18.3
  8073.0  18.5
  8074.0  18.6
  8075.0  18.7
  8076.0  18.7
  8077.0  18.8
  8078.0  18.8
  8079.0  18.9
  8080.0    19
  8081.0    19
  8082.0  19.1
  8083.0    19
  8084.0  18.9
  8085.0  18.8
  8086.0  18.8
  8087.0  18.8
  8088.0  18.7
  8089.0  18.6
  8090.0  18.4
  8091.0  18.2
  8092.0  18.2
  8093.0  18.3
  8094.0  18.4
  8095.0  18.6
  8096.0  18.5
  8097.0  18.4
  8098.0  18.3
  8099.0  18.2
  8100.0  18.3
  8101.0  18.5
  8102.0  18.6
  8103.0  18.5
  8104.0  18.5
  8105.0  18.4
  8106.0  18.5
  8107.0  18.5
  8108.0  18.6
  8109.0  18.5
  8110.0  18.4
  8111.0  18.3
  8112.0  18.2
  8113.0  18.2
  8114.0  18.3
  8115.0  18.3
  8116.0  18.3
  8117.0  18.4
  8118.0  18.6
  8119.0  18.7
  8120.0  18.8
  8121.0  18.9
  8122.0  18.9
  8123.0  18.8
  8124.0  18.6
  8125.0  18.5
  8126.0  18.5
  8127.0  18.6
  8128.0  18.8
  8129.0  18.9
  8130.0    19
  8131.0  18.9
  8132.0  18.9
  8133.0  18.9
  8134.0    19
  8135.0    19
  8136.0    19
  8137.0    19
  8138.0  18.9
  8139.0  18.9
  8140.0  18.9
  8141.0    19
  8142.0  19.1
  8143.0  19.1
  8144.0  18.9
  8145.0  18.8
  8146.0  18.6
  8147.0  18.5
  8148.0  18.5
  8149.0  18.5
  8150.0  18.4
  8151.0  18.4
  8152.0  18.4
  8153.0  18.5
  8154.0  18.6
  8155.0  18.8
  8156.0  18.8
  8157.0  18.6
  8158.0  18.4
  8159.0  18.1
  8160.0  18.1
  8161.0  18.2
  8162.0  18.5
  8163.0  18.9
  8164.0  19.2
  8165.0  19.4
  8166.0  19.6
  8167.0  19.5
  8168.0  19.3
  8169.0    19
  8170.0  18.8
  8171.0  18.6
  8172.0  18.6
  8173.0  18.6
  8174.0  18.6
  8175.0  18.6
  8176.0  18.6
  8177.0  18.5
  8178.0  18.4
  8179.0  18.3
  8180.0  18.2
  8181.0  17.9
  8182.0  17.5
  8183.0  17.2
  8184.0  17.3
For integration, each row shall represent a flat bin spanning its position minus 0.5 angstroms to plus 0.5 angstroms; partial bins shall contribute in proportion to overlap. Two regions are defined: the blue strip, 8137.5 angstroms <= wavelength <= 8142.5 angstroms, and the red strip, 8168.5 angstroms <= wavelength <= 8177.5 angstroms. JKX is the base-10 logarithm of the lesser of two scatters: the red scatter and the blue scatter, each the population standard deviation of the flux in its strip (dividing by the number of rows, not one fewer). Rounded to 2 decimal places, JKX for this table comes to -1.10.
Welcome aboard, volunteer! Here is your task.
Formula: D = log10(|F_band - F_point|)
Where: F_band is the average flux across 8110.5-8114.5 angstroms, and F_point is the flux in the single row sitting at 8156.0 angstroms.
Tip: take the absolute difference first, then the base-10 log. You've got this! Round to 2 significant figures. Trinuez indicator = -0.26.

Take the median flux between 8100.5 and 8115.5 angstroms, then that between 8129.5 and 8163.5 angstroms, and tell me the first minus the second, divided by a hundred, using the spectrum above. -0.003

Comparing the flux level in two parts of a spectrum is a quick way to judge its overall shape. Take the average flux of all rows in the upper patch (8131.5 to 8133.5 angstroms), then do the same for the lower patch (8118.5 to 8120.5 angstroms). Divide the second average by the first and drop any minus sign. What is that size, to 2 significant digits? 0.99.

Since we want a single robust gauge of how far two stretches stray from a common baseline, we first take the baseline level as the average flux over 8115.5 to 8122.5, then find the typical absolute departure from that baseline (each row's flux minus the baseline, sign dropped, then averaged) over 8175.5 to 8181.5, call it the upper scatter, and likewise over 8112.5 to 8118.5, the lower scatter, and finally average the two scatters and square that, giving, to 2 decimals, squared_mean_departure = 0.10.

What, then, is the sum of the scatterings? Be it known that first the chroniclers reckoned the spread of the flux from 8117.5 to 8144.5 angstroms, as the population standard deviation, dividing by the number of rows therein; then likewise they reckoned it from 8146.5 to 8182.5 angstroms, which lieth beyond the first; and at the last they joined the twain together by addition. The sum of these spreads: 0.59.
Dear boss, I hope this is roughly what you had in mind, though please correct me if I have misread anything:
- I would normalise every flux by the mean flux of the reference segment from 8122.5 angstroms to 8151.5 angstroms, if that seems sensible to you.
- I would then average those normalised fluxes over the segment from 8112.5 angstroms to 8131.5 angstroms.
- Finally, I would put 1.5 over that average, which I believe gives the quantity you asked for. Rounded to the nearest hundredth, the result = 1.51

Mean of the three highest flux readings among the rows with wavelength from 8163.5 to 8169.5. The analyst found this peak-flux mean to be 19.5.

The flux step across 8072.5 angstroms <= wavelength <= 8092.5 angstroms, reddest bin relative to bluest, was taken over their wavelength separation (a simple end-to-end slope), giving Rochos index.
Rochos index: -0.016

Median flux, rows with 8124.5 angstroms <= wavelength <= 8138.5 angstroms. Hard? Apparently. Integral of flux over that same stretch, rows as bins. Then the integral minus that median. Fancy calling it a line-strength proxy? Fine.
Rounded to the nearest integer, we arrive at 245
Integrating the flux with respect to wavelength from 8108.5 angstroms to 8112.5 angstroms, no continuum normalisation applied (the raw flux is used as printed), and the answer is 73.4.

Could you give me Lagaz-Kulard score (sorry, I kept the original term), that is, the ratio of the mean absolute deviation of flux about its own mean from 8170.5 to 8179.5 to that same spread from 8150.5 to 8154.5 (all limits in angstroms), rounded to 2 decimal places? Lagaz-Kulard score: 1.19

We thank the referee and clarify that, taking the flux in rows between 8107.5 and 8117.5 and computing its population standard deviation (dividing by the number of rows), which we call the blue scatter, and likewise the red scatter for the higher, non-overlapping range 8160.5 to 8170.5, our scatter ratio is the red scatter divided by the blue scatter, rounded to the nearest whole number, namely 4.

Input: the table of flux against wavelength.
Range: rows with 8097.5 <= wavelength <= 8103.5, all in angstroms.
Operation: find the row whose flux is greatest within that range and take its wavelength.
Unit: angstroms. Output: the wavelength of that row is 8102.0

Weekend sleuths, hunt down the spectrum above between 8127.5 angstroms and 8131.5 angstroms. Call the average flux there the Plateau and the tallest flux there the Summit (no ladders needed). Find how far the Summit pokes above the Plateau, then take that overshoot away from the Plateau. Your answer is 18.80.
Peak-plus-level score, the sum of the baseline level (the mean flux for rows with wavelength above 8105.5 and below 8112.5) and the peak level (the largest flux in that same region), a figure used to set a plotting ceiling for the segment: 37.0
